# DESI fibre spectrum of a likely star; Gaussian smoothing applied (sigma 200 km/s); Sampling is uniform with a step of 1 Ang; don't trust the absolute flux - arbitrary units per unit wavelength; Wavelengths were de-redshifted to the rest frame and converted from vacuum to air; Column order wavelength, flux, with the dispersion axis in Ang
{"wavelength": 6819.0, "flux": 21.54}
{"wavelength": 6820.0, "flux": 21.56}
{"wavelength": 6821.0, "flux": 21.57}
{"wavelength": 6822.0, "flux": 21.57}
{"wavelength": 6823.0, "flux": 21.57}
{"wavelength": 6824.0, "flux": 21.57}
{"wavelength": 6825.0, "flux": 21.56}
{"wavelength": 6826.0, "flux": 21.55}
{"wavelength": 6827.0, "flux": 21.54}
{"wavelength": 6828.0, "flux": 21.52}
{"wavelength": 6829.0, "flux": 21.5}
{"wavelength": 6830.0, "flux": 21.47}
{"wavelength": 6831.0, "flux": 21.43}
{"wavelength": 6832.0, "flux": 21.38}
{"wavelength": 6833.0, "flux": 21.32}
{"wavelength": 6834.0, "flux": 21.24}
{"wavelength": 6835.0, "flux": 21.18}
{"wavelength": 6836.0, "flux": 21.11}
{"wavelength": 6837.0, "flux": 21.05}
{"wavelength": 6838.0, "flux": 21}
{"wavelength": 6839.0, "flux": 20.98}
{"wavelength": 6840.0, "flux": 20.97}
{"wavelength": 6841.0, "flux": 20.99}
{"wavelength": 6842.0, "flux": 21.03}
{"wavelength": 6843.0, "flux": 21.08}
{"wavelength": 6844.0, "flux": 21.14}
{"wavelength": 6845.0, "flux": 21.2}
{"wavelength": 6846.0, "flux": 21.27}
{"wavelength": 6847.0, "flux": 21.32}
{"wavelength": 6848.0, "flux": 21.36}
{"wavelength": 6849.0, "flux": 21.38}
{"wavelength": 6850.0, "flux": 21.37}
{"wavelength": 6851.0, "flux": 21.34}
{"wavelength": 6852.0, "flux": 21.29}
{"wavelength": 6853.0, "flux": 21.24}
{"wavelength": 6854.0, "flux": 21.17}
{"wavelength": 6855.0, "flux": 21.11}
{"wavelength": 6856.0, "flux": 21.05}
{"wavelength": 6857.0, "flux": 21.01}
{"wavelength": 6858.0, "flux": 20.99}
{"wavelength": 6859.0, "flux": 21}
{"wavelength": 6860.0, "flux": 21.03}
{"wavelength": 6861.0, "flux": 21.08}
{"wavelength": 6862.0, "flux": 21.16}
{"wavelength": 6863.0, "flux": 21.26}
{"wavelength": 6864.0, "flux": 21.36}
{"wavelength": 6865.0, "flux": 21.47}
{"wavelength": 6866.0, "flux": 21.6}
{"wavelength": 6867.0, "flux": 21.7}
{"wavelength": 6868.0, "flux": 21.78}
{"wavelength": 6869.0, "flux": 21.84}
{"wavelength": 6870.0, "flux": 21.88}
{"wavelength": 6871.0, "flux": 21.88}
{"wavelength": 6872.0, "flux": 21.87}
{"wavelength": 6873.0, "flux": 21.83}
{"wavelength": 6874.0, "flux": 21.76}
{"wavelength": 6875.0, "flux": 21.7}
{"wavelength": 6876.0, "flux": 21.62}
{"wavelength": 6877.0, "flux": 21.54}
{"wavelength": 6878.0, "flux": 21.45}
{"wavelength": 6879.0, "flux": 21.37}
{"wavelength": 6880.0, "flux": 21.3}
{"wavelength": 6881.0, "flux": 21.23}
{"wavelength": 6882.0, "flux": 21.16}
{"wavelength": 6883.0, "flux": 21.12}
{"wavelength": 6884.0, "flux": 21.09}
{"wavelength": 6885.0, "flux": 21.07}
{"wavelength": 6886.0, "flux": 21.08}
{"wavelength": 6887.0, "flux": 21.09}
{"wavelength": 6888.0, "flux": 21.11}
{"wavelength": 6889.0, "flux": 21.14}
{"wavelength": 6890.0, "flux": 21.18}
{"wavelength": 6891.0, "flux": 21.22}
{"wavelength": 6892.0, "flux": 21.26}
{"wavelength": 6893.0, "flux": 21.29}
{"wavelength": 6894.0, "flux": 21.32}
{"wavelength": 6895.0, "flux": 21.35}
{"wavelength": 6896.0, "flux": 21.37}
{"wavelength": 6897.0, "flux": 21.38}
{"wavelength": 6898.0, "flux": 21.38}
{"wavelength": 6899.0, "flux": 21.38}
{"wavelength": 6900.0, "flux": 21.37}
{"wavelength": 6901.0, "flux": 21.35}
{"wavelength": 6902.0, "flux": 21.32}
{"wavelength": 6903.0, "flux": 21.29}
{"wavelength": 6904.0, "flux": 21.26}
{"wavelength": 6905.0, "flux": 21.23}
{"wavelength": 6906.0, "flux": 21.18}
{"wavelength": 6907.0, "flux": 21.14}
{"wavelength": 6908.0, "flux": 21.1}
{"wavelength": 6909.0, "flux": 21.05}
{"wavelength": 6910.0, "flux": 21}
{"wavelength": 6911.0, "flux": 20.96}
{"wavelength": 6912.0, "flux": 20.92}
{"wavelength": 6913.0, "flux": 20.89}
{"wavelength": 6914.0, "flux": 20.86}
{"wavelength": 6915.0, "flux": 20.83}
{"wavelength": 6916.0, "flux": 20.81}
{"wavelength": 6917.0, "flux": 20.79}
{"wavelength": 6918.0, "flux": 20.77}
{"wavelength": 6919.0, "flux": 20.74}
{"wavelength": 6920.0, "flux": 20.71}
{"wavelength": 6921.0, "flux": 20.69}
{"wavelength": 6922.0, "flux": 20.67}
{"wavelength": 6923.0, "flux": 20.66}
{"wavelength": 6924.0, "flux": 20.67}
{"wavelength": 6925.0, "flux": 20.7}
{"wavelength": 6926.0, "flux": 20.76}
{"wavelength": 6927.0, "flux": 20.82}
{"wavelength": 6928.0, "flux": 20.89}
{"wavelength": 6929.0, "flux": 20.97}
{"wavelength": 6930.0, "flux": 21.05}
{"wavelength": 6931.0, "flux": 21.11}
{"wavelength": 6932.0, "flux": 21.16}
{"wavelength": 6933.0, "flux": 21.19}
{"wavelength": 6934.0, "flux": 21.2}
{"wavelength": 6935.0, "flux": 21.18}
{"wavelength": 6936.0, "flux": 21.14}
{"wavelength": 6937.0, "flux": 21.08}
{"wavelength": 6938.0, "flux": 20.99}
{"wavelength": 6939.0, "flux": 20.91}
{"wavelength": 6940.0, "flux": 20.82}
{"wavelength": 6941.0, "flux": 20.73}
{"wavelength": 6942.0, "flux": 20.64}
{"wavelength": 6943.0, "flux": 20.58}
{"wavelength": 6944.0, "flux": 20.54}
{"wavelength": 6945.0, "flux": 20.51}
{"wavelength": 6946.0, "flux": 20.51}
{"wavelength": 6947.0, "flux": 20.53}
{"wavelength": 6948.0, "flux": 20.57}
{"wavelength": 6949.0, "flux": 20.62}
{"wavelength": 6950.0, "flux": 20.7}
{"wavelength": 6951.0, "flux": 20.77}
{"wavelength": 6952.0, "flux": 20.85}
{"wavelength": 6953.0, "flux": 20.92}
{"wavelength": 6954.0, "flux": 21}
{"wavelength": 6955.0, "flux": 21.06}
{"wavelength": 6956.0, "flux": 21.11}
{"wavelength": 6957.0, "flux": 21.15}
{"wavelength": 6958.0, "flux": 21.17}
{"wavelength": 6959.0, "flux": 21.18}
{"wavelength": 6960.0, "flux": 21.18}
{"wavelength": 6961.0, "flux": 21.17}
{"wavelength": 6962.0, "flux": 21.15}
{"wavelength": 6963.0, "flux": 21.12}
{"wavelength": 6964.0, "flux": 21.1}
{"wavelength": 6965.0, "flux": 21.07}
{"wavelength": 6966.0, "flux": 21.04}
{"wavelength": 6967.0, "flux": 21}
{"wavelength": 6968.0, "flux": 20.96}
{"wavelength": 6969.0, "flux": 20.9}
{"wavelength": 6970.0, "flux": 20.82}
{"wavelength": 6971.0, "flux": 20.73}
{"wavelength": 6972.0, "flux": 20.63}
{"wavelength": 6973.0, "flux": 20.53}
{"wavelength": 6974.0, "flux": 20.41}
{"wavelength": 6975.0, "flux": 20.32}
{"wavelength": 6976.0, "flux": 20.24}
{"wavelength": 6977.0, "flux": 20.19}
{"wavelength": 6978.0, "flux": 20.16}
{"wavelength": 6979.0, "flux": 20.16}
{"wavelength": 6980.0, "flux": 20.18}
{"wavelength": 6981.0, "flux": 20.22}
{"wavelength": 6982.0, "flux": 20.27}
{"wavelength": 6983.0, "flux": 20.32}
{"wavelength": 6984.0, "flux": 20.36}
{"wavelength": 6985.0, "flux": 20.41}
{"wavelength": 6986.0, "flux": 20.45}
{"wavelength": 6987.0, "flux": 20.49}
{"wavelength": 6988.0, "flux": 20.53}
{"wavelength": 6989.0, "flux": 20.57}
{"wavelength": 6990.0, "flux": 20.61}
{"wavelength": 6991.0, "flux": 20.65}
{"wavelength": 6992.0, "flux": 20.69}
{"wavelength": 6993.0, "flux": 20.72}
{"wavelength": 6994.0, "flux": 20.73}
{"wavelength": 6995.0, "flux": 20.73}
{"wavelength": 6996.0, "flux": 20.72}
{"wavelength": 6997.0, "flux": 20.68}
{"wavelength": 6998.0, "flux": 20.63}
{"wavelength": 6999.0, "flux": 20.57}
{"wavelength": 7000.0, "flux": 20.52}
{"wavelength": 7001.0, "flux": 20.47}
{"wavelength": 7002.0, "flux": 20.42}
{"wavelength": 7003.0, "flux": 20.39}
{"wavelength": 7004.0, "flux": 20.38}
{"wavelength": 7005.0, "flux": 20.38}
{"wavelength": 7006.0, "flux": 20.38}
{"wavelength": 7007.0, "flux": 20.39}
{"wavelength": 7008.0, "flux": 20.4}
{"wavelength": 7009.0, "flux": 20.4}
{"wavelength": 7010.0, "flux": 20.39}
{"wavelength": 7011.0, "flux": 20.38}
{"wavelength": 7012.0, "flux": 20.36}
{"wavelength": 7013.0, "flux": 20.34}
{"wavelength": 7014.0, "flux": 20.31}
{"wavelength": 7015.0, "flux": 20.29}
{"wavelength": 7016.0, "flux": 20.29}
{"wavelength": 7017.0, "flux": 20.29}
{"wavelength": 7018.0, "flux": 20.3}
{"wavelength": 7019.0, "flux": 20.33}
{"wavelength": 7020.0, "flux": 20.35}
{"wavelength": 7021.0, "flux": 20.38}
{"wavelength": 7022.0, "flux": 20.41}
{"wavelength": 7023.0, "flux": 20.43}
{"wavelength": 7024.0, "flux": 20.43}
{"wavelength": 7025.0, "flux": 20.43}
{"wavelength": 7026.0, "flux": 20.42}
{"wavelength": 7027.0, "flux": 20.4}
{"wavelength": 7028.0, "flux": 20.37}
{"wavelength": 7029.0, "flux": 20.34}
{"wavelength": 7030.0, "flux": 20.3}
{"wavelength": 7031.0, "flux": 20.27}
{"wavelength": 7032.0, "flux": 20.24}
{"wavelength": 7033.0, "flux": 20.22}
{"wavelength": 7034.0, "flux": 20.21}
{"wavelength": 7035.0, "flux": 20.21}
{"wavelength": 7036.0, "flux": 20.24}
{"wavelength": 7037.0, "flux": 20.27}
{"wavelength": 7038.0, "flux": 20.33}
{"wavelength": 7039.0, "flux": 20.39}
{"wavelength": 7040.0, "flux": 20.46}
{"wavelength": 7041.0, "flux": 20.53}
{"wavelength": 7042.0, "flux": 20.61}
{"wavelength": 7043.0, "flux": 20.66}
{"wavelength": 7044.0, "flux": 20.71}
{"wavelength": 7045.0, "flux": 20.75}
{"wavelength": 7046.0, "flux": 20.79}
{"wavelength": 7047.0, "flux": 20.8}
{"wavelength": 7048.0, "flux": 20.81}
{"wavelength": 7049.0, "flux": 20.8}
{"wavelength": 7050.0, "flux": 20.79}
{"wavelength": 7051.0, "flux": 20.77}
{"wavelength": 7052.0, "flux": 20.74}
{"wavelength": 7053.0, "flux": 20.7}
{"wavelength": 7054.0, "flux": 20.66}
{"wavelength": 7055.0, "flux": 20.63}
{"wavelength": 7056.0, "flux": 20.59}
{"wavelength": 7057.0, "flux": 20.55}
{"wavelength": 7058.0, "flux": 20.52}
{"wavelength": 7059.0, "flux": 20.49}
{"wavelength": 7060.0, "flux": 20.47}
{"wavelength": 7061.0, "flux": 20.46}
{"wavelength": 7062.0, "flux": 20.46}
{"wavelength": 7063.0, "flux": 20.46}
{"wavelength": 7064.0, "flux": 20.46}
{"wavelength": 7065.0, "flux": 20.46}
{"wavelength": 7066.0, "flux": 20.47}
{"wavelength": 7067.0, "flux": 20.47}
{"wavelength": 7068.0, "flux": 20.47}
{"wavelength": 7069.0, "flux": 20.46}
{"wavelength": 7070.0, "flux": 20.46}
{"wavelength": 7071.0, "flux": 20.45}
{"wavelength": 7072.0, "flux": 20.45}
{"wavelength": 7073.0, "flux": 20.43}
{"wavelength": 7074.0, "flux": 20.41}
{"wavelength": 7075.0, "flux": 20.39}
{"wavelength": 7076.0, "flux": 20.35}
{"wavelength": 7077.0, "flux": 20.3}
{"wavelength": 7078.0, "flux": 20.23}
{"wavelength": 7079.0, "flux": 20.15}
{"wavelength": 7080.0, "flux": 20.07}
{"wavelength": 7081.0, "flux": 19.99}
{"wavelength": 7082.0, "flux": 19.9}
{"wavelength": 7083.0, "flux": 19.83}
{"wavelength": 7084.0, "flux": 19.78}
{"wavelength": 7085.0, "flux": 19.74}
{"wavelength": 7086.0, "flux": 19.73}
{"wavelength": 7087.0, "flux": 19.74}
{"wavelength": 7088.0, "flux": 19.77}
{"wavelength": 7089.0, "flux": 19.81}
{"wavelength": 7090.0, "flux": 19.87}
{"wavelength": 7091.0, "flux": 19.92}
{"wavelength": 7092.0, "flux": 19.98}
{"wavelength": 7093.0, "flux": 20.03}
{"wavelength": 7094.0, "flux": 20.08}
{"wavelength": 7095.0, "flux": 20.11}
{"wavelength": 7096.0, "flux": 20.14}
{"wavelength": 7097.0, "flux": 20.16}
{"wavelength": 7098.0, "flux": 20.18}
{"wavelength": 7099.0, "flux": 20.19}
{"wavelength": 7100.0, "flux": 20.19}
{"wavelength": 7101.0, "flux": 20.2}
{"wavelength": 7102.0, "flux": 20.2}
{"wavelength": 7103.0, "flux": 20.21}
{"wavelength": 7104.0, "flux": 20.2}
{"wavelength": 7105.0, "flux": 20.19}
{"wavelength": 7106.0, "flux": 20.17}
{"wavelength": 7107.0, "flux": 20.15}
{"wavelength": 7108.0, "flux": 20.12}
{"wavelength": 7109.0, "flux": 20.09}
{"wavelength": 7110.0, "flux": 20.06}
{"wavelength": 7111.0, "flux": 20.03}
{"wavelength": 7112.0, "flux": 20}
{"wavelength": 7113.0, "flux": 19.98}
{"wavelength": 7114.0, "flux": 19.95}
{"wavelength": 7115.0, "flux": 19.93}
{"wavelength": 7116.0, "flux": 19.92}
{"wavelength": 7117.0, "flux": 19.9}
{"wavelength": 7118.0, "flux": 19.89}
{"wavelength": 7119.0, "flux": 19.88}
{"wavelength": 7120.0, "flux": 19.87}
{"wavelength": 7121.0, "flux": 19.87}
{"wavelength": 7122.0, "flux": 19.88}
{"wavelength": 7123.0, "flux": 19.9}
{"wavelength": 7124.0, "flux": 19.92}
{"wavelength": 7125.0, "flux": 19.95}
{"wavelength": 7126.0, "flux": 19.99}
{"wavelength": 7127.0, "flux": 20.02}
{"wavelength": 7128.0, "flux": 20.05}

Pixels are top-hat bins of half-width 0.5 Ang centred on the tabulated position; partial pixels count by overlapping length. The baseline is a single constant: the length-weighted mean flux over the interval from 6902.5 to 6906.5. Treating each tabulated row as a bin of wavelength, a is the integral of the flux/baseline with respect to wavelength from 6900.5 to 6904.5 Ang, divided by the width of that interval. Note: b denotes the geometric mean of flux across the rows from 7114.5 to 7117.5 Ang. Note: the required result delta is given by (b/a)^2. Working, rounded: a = 1.00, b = 19.9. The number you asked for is 394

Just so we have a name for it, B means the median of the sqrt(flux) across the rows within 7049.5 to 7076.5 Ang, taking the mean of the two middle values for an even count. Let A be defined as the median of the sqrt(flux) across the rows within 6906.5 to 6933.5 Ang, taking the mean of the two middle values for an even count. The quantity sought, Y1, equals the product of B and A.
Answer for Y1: 20.7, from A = 4.57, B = 4.52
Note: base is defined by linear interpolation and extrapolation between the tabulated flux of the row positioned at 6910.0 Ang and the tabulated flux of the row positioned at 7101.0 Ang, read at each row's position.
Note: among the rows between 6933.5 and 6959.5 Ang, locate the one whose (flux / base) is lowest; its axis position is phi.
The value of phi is 6945.0 Ang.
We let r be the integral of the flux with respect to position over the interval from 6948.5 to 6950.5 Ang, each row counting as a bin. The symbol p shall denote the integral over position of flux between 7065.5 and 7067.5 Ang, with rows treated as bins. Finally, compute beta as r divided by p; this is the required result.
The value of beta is 1.01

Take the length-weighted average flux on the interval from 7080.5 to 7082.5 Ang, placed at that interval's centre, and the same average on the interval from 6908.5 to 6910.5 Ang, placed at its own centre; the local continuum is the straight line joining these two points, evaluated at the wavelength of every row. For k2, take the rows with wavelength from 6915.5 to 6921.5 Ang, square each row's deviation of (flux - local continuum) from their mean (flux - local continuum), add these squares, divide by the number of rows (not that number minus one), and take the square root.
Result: 0.03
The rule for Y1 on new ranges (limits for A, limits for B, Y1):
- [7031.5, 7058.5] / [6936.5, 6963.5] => 20.8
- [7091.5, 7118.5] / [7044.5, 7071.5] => 20.3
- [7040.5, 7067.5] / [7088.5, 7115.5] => 20.4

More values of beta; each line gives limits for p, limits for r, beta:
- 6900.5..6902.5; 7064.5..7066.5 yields 0.96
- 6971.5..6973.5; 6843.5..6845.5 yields 1.03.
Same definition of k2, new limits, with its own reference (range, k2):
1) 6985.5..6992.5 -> 0.09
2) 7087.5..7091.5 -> 0.06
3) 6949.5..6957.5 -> 0.17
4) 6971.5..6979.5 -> 0.15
